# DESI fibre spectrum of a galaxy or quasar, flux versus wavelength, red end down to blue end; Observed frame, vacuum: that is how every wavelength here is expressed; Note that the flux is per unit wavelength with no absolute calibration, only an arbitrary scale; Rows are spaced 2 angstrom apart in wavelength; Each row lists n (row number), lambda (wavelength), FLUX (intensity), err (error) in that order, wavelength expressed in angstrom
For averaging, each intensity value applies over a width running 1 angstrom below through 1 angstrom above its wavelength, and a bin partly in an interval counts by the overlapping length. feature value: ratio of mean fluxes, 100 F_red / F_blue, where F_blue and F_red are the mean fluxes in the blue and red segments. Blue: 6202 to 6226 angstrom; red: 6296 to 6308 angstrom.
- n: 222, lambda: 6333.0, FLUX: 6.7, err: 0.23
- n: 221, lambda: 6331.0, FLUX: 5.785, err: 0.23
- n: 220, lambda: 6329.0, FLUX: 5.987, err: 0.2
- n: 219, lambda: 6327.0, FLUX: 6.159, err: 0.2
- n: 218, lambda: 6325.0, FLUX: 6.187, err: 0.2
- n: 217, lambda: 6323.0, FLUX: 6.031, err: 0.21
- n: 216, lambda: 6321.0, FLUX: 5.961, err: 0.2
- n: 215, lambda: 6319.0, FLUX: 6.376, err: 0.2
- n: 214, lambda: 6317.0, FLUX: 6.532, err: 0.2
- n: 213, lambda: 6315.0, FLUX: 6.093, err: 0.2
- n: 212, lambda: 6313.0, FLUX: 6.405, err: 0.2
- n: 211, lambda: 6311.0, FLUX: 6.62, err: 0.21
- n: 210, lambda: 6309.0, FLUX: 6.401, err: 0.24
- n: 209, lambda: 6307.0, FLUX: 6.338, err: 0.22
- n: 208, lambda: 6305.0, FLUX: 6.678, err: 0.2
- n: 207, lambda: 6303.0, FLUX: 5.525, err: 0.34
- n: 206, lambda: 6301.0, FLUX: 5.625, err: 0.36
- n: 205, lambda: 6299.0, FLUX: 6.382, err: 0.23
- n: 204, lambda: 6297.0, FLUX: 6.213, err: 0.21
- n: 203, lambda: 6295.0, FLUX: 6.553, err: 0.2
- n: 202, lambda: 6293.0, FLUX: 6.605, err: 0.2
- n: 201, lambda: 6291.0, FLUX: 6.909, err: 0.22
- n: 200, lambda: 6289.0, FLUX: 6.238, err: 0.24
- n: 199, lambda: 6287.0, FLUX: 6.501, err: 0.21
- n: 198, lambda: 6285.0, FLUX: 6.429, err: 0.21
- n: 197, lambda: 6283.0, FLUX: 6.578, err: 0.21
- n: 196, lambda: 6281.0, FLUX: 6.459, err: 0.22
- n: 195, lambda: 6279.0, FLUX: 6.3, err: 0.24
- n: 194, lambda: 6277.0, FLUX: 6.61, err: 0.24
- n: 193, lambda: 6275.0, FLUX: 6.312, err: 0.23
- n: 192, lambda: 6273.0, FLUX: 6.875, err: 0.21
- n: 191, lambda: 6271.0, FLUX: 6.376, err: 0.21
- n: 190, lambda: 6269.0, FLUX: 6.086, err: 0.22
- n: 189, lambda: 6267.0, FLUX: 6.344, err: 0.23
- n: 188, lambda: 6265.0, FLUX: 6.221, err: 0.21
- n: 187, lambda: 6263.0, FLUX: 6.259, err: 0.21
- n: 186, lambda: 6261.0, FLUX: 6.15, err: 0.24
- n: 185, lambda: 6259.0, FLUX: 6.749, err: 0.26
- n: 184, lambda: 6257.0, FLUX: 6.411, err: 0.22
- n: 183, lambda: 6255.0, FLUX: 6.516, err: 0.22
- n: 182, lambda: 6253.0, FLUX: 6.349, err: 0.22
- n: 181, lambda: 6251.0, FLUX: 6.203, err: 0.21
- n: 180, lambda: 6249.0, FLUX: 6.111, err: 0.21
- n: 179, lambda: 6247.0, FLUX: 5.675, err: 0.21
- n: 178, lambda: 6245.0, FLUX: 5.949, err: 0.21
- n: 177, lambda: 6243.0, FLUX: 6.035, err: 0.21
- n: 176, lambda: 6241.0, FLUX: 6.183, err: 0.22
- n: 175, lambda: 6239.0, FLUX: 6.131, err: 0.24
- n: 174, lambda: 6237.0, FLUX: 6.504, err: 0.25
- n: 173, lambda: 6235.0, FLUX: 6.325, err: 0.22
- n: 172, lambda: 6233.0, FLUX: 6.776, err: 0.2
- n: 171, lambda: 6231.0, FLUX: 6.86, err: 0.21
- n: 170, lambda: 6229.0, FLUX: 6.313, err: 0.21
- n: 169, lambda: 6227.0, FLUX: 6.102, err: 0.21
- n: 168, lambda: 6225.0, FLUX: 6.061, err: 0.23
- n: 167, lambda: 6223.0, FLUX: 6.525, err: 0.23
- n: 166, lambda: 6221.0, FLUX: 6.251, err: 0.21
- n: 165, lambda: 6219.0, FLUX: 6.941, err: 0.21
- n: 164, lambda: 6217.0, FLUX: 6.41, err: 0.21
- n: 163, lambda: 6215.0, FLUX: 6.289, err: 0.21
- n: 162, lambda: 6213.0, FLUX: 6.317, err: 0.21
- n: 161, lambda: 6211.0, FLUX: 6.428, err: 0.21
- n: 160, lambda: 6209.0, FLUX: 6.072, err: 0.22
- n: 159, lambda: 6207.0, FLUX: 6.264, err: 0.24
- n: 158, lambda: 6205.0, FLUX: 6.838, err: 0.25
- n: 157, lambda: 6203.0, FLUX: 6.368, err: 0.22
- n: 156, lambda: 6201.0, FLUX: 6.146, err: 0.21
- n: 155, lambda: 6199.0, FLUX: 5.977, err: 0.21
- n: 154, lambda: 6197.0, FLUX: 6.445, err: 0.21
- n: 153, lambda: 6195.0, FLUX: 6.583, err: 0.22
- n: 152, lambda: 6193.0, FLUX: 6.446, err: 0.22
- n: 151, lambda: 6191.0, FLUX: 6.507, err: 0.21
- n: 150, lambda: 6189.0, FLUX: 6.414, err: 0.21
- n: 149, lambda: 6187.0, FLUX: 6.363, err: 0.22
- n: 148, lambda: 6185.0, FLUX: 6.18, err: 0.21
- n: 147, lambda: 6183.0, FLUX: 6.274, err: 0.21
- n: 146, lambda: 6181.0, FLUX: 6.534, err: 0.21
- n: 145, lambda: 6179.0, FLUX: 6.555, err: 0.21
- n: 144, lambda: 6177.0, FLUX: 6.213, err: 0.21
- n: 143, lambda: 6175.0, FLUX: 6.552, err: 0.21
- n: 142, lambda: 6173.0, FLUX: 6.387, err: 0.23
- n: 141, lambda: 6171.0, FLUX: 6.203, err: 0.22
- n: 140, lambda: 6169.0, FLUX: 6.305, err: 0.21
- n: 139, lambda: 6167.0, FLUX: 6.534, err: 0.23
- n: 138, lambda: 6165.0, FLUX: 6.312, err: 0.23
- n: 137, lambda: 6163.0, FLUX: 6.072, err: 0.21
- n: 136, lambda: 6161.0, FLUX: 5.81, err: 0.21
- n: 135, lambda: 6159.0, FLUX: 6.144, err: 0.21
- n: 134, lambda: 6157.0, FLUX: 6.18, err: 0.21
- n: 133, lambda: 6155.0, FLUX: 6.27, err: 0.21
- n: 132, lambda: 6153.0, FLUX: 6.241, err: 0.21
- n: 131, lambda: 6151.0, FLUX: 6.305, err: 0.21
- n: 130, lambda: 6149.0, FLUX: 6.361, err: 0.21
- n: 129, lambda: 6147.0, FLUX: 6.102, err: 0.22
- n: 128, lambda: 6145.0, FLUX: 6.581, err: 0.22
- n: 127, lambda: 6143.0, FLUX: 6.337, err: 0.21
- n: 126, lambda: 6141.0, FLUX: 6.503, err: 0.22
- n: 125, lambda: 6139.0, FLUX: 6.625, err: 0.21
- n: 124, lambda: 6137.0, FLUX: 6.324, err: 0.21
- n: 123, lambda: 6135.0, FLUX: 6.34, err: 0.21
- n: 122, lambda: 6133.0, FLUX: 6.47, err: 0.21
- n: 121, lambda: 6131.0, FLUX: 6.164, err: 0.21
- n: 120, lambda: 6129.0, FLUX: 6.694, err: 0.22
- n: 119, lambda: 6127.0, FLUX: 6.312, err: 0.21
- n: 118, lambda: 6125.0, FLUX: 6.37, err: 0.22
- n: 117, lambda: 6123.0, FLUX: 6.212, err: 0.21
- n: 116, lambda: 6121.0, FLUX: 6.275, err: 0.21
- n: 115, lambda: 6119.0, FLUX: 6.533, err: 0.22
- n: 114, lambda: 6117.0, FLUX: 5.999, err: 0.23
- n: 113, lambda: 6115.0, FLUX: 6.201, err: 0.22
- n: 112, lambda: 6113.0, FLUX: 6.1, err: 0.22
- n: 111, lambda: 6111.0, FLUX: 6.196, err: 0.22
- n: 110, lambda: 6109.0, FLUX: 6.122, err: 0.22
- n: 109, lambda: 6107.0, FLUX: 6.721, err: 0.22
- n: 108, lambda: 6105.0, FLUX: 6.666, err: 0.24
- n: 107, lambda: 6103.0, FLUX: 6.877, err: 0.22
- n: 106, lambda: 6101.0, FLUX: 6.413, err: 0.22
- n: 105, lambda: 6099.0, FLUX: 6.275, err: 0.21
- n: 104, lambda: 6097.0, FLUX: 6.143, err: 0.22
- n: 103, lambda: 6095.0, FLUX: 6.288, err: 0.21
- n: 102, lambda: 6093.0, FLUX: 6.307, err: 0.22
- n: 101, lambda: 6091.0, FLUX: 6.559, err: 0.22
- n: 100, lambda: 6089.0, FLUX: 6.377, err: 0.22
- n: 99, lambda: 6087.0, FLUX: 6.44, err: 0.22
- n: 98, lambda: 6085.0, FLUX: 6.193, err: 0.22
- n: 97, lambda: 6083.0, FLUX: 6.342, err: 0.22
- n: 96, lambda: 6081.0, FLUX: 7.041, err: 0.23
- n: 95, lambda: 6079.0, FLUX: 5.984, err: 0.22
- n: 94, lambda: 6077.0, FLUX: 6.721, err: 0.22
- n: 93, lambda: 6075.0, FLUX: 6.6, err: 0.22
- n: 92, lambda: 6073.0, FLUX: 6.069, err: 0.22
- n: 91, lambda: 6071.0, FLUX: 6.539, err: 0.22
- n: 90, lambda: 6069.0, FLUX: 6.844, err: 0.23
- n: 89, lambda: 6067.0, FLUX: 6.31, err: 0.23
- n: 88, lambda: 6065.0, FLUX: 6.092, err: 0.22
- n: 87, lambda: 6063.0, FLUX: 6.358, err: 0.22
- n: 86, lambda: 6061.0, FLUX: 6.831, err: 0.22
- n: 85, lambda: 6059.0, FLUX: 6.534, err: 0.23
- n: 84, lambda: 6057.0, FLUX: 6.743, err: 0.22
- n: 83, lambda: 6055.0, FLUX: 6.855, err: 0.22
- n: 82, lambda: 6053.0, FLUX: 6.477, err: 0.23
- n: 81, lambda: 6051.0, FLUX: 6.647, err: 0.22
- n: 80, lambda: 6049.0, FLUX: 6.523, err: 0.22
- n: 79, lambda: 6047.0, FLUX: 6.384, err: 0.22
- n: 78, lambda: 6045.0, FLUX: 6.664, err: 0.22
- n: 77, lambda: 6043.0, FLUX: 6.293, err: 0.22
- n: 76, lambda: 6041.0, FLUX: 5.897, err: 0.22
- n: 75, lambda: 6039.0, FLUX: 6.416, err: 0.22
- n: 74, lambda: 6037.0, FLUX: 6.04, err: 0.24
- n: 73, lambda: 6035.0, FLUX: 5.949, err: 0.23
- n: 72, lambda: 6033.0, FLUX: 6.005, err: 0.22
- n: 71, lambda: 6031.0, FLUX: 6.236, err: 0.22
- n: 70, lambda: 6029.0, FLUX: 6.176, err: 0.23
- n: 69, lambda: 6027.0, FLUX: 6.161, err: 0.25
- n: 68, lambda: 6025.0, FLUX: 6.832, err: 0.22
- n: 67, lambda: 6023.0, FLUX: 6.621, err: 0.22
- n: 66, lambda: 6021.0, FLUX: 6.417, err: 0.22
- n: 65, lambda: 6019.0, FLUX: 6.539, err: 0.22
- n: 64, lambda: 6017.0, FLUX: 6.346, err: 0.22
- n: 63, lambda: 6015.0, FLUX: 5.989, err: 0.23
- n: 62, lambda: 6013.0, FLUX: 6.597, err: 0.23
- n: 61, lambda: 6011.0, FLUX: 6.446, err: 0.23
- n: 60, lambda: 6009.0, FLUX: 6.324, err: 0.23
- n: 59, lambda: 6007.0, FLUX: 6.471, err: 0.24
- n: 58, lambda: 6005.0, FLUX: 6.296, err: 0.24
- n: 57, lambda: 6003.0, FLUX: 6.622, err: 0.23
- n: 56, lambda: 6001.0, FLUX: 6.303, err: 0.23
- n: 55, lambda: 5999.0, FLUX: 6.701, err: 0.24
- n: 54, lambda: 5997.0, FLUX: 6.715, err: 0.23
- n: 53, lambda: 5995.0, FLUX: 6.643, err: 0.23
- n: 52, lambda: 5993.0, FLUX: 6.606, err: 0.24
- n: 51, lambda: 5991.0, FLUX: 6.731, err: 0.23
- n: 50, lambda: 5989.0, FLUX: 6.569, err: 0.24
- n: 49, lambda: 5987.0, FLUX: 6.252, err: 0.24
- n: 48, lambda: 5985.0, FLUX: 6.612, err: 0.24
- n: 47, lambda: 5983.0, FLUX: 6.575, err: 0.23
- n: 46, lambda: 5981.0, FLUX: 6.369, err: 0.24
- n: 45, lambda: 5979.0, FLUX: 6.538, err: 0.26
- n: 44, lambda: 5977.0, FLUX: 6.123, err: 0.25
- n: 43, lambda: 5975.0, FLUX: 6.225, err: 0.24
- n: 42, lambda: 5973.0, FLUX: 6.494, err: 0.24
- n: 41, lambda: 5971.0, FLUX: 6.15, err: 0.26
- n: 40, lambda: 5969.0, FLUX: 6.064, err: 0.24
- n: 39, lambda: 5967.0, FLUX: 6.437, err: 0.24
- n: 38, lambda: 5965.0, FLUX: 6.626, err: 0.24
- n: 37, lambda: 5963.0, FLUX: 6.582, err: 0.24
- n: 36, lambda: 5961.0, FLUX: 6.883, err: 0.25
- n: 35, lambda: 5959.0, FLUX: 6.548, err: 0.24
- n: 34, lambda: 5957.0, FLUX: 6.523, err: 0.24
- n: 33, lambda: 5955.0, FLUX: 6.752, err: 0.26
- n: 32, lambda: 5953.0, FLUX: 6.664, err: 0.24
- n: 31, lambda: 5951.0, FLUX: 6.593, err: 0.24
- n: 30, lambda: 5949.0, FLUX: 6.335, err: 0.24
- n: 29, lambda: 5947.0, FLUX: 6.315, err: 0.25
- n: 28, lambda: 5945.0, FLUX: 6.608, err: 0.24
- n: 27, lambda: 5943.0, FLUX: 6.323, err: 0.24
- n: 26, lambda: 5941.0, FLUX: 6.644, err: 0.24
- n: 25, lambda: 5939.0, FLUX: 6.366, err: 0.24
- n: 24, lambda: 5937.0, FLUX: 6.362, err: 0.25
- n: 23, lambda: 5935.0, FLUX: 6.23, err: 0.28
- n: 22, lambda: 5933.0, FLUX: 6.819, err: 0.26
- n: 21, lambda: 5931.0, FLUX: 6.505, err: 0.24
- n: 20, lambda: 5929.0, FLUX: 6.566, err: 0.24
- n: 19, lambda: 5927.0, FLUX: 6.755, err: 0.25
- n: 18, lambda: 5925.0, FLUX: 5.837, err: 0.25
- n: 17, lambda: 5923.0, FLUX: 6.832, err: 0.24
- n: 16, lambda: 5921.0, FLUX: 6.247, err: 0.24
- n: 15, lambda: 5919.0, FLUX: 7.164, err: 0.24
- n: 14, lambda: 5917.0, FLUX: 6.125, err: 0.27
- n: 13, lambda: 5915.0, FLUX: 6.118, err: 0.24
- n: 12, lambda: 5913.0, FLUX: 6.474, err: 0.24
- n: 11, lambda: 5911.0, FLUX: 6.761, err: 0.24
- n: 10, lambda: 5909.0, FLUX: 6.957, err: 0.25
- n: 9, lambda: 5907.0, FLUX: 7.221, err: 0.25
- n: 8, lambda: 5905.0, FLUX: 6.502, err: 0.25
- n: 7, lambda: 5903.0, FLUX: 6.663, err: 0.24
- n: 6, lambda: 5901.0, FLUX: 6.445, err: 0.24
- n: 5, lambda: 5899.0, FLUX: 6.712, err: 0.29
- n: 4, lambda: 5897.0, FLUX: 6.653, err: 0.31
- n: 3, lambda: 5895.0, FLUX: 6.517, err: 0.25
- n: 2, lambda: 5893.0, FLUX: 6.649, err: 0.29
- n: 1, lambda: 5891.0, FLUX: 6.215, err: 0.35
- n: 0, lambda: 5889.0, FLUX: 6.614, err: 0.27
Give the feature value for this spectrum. 96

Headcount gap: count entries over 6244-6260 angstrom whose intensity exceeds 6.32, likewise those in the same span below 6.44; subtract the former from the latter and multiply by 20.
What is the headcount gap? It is 40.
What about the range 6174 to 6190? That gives 0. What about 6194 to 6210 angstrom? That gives 20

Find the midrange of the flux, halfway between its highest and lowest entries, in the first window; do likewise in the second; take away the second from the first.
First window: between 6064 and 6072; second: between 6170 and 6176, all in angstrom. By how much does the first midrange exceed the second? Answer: 0.1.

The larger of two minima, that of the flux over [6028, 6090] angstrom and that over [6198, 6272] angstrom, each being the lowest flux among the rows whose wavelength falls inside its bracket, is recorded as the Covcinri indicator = 5.90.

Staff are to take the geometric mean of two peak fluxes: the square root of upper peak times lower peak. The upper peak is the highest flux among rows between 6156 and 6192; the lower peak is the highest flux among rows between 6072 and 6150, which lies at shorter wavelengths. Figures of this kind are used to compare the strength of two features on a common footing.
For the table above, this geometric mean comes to 6.79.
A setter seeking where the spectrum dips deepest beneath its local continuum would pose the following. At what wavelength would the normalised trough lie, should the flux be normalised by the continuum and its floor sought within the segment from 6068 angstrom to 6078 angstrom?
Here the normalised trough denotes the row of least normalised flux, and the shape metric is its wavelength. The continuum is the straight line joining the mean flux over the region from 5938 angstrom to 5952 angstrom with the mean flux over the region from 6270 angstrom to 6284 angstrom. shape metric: 6073.0 angstrom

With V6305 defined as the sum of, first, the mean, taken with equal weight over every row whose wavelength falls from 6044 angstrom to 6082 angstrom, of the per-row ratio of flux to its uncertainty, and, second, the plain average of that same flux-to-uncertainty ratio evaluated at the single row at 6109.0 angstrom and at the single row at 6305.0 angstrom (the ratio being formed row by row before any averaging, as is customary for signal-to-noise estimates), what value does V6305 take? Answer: 60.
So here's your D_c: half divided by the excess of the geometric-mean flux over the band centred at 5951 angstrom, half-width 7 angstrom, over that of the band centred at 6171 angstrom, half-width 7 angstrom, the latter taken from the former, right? 3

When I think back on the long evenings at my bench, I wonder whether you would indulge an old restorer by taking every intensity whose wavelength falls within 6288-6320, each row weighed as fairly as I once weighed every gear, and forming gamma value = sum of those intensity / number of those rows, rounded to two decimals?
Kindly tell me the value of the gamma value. 6.34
